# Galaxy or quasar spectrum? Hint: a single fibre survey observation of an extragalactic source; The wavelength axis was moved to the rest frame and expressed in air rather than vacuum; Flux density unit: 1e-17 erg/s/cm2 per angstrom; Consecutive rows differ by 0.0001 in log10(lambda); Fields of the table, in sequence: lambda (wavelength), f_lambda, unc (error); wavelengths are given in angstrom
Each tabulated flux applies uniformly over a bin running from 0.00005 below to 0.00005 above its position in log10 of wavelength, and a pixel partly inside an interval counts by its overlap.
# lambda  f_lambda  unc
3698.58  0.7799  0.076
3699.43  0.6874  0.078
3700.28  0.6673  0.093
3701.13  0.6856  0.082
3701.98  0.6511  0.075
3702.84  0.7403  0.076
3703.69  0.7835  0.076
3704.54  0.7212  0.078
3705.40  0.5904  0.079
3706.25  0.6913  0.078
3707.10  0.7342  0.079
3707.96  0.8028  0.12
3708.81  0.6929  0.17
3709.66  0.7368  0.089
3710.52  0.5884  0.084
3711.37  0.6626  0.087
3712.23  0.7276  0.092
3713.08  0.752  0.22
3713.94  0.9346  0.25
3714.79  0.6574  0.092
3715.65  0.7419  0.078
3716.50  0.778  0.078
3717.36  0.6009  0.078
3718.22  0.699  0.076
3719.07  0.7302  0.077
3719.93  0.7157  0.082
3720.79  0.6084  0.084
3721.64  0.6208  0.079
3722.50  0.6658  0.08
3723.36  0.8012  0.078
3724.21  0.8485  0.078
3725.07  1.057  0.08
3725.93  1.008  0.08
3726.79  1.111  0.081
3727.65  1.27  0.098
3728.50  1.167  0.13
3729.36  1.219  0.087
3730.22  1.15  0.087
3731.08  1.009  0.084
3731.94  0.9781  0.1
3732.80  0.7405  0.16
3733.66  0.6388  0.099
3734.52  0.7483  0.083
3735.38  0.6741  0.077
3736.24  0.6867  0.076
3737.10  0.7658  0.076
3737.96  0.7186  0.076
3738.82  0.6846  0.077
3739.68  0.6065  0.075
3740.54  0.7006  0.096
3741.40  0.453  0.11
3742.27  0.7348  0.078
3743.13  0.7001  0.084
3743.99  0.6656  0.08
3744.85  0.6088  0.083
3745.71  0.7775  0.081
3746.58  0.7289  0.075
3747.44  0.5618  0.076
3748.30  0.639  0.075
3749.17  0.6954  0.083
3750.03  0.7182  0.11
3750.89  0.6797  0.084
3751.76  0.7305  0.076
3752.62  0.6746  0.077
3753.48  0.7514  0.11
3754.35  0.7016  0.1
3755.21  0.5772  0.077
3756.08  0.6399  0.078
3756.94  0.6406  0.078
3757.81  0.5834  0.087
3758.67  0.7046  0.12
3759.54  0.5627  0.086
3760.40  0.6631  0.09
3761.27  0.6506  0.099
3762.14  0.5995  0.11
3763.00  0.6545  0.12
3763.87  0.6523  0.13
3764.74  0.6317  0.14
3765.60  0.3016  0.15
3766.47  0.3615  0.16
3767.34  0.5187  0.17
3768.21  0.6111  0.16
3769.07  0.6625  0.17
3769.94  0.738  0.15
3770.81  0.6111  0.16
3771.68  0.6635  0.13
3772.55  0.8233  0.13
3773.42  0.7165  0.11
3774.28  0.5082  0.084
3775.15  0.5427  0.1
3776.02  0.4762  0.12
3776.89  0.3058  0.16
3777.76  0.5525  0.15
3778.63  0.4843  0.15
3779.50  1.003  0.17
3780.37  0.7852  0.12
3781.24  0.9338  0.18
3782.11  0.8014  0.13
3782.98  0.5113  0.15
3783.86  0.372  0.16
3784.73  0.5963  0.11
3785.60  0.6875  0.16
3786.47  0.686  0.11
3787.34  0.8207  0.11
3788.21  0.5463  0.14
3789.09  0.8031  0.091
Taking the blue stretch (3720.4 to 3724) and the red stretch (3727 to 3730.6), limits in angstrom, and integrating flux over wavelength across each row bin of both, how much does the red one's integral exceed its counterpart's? 1.8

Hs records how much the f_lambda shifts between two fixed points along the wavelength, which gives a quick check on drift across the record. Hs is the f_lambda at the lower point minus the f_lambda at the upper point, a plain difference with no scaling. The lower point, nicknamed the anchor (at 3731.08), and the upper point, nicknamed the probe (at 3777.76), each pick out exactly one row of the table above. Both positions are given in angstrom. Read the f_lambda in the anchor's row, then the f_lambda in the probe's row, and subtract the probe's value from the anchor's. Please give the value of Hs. 0.46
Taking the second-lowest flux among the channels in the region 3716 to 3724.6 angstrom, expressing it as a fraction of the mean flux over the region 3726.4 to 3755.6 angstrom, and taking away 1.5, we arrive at -0.71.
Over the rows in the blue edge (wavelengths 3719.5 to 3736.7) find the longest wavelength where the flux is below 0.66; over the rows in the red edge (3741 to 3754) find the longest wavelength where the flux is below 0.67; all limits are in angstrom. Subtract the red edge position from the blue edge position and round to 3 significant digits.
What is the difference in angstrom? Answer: -14.6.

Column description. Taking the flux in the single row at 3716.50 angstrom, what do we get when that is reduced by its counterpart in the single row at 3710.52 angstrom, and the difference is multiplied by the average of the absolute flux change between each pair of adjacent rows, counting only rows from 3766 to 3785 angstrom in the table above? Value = 0.030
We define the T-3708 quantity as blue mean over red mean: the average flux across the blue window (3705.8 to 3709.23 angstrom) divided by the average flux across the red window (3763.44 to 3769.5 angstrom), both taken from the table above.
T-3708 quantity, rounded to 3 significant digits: 1.37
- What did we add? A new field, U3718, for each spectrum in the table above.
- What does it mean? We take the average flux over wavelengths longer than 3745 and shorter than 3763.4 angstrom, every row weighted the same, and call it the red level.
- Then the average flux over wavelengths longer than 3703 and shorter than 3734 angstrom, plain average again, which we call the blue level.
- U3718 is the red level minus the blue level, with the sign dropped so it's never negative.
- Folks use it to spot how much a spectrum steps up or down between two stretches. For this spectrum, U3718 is 0.15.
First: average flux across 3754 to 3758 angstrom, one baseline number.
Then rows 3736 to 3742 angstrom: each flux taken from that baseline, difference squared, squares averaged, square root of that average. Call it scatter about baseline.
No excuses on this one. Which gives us 0.10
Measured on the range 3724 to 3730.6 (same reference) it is 0.49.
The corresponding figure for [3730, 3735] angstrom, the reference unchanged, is 0.31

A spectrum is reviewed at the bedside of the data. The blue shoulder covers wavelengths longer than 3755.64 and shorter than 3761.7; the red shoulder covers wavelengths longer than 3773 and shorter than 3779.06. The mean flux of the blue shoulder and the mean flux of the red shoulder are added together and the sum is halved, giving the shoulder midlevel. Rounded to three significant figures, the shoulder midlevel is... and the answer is 0.574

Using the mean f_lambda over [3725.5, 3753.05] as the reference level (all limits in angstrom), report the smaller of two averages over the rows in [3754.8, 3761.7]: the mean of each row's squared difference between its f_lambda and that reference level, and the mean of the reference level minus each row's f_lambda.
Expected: 0.028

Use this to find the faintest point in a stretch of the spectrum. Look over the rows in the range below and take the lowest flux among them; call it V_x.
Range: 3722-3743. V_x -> 0.453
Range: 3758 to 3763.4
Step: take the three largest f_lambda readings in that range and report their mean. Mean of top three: 0.67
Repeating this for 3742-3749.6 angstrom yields 0.75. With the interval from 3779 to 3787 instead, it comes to 0.91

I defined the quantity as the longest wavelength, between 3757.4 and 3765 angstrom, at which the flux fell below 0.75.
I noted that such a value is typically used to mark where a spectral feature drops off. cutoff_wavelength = 3764.74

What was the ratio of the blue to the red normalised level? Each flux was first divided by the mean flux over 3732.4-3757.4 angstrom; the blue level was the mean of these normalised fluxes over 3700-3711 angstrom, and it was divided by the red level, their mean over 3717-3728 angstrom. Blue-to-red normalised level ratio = 0.85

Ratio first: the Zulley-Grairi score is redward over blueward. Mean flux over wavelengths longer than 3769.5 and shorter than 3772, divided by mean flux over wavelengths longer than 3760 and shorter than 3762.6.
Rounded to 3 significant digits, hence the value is 1.05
